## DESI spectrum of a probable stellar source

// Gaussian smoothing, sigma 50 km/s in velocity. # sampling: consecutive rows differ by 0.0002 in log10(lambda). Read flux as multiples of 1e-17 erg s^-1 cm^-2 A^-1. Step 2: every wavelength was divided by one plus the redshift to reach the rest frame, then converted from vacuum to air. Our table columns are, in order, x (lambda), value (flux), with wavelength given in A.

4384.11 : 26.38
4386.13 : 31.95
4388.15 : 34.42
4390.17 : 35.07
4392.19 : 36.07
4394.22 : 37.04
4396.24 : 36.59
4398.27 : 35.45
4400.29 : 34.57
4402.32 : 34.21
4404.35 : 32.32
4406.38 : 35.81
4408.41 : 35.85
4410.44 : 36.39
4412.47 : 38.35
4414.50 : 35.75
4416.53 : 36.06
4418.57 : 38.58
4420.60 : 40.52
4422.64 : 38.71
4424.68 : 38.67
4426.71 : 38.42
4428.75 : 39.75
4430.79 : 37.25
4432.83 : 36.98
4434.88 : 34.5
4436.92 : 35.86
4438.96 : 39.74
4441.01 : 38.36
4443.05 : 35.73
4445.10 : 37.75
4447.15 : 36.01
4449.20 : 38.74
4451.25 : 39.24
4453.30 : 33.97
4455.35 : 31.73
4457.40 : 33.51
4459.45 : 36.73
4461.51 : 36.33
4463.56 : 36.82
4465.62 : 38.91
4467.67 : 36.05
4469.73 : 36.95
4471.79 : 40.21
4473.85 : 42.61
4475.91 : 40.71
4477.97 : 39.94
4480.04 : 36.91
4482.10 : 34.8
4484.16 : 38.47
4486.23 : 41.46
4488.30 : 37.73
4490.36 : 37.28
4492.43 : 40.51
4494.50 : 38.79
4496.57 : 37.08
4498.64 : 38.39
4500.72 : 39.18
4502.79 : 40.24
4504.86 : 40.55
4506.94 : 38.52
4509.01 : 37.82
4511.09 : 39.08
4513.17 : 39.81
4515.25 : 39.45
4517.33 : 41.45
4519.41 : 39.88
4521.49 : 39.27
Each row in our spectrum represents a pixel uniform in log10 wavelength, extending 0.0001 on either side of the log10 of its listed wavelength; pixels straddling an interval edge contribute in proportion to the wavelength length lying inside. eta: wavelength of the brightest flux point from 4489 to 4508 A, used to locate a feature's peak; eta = 4504.86 A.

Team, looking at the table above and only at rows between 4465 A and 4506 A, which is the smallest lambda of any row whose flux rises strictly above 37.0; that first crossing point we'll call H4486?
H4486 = 4465.62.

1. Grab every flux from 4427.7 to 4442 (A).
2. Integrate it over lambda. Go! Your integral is 536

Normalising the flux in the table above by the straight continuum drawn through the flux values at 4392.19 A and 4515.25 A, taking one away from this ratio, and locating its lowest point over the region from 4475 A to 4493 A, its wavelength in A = 4482.10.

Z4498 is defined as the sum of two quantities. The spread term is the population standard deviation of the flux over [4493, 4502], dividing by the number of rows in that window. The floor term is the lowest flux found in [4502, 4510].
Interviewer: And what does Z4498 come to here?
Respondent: 38.6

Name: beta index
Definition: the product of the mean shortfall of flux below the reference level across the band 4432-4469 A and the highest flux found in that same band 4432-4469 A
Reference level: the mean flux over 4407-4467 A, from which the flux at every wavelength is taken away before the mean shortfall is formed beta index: 23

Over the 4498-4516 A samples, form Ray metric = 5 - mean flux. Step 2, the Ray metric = -34.2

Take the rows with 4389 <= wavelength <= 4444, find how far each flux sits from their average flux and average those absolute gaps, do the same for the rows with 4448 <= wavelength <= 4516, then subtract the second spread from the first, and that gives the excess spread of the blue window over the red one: -0.26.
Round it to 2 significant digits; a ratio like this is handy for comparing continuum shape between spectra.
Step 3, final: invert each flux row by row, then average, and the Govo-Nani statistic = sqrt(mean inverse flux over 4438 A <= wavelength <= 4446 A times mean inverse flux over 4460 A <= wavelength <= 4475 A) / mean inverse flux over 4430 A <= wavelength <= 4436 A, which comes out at 0.95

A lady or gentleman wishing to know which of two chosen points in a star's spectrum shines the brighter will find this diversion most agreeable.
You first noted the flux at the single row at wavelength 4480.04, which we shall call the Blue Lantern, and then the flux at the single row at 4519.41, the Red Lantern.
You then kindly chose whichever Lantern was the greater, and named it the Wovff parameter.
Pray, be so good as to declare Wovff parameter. 39.9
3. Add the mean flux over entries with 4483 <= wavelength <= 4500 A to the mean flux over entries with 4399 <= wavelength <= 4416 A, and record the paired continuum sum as 74.1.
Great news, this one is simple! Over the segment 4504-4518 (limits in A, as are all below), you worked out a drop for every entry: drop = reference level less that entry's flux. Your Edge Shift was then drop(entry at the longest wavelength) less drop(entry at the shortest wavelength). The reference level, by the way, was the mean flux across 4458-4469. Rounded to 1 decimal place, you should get -0.9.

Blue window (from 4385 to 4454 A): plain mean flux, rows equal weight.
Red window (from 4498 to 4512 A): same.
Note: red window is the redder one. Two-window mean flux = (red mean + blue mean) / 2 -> 37.86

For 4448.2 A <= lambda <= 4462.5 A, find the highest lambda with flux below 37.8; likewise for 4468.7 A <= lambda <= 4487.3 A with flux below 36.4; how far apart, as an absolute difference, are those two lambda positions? 20.6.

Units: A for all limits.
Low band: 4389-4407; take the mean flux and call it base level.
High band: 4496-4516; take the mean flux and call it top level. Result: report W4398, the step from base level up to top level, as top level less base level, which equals 3.8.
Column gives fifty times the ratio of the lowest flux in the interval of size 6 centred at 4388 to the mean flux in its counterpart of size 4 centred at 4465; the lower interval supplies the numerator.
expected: 42.2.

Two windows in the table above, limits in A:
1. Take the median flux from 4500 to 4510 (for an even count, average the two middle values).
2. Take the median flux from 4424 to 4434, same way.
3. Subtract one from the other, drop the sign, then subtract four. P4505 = -3.2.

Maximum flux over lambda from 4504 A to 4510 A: 40.55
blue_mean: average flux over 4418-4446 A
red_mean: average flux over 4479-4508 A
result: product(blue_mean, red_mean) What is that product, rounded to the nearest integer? 1462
